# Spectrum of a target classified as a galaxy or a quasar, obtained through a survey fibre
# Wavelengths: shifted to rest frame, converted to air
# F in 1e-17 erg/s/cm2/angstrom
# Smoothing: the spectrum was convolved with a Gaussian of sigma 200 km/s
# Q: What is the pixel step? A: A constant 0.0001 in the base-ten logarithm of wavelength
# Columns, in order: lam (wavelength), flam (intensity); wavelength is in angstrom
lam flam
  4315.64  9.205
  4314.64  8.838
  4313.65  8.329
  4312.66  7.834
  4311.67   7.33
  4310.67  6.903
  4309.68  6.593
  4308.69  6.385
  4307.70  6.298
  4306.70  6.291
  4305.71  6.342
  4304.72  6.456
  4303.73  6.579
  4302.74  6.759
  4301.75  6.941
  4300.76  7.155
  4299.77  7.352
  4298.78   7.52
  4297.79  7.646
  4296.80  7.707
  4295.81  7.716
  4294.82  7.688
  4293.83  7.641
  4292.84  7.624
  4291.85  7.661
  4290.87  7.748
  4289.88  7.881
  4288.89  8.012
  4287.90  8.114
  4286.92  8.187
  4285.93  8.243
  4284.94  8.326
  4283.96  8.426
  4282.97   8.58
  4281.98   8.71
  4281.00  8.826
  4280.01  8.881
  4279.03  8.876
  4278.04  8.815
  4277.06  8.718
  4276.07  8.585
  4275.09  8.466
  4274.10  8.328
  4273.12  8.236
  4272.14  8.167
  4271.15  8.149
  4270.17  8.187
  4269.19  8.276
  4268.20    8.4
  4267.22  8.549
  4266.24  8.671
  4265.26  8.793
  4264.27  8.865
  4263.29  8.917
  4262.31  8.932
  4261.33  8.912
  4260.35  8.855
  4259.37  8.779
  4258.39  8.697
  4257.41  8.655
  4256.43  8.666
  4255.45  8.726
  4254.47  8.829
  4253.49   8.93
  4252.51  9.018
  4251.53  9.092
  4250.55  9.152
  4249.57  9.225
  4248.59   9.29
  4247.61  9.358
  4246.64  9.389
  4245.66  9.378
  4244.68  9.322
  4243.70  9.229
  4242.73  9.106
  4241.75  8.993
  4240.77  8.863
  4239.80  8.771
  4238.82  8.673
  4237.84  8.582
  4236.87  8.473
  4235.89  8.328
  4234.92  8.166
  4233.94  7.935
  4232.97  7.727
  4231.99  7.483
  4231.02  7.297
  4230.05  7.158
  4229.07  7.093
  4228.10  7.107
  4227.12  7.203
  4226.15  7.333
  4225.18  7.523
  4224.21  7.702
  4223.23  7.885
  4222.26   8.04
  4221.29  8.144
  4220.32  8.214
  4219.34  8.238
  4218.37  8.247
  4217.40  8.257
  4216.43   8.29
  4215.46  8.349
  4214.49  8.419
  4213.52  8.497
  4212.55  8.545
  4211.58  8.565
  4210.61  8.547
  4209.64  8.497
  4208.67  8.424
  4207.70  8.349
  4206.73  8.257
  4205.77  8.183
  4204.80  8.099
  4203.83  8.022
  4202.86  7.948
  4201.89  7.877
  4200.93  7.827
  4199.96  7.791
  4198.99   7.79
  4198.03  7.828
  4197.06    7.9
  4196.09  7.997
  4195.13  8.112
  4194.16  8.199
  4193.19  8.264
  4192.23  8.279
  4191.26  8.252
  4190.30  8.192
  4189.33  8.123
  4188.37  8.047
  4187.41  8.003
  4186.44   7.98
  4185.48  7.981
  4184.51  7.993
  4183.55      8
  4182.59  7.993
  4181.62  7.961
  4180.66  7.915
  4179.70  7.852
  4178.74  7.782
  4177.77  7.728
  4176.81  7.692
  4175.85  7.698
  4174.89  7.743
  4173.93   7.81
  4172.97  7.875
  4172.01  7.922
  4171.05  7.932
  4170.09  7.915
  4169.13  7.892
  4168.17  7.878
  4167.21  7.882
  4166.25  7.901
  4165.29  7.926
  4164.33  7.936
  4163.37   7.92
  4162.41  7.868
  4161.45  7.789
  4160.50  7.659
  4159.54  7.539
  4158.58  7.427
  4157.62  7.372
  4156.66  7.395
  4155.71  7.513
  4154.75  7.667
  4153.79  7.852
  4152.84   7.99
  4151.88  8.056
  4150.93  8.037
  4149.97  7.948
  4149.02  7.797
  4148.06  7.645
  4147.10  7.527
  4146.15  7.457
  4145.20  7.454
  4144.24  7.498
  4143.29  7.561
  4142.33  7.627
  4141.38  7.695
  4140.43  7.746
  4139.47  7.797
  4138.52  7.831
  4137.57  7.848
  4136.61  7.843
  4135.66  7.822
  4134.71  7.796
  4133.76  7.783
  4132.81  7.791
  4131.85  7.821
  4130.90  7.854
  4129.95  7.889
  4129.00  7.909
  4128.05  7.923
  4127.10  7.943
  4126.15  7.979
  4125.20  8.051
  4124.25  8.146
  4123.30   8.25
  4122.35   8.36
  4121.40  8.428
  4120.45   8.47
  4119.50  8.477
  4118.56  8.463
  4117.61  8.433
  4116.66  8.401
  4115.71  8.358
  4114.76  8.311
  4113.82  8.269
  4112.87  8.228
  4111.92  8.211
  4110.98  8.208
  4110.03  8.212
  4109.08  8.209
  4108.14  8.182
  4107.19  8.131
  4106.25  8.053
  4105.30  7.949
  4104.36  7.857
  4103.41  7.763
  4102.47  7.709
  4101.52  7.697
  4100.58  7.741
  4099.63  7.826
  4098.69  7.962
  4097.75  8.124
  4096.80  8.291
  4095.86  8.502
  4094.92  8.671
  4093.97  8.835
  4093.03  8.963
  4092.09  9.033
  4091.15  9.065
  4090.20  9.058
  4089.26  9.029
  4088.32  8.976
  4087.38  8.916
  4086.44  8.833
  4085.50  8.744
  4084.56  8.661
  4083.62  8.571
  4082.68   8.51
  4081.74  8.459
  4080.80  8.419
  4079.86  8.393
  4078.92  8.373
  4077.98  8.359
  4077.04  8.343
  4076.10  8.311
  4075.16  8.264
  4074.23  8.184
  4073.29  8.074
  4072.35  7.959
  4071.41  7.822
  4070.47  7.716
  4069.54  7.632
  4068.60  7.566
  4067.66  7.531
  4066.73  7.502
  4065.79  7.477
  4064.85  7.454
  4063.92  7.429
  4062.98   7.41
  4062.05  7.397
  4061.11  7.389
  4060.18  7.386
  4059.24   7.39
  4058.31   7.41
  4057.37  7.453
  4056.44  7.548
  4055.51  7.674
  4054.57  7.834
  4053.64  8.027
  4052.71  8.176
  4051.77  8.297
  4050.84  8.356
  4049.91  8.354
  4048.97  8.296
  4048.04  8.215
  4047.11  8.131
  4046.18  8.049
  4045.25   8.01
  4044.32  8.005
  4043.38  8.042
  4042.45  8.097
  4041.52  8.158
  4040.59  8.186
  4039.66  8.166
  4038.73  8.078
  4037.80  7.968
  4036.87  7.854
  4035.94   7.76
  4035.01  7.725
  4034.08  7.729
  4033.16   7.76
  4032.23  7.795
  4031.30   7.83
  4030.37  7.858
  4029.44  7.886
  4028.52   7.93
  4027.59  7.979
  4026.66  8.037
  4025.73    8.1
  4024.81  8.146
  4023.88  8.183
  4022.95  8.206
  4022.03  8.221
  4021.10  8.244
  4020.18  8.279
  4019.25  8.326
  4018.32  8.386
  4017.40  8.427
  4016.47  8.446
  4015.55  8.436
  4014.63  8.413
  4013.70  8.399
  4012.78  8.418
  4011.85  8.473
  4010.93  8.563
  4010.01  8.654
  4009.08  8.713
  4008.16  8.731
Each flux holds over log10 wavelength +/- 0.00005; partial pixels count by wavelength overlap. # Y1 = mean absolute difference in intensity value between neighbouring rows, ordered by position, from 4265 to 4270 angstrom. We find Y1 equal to 0.129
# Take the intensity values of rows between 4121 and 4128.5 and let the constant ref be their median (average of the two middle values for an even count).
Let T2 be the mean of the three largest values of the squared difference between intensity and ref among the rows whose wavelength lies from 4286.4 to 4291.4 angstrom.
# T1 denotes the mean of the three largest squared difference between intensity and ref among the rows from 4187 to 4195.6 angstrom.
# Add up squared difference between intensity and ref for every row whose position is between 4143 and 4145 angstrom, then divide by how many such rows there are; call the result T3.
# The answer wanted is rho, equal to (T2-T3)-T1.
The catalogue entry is -0.3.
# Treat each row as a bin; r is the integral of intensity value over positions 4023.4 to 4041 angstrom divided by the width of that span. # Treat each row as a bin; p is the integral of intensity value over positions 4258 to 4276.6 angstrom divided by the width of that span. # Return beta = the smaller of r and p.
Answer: 7.94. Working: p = 8.57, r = 7.9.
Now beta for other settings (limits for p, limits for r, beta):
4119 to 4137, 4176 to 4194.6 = 8.01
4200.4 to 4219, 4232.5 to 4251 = 8.28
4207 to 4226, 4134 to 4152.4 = 7.74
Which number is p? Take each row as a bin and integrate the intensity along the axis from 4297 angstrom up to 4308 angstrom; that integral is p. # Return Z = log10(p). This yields 1.88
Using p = 76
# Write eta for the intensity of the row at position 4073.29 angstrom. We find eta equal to 8.074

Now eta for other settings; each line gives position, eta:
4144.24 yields 7.498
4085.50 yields 8.744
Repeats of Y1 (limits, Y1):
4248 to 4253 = 0.068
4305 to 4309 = 0.048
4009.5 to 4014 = 0.064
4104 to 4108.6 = 0.081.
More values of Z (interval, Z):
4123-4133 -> 1.90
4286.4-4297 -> 1.92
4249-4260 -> 1.99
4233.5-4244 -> 1.96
